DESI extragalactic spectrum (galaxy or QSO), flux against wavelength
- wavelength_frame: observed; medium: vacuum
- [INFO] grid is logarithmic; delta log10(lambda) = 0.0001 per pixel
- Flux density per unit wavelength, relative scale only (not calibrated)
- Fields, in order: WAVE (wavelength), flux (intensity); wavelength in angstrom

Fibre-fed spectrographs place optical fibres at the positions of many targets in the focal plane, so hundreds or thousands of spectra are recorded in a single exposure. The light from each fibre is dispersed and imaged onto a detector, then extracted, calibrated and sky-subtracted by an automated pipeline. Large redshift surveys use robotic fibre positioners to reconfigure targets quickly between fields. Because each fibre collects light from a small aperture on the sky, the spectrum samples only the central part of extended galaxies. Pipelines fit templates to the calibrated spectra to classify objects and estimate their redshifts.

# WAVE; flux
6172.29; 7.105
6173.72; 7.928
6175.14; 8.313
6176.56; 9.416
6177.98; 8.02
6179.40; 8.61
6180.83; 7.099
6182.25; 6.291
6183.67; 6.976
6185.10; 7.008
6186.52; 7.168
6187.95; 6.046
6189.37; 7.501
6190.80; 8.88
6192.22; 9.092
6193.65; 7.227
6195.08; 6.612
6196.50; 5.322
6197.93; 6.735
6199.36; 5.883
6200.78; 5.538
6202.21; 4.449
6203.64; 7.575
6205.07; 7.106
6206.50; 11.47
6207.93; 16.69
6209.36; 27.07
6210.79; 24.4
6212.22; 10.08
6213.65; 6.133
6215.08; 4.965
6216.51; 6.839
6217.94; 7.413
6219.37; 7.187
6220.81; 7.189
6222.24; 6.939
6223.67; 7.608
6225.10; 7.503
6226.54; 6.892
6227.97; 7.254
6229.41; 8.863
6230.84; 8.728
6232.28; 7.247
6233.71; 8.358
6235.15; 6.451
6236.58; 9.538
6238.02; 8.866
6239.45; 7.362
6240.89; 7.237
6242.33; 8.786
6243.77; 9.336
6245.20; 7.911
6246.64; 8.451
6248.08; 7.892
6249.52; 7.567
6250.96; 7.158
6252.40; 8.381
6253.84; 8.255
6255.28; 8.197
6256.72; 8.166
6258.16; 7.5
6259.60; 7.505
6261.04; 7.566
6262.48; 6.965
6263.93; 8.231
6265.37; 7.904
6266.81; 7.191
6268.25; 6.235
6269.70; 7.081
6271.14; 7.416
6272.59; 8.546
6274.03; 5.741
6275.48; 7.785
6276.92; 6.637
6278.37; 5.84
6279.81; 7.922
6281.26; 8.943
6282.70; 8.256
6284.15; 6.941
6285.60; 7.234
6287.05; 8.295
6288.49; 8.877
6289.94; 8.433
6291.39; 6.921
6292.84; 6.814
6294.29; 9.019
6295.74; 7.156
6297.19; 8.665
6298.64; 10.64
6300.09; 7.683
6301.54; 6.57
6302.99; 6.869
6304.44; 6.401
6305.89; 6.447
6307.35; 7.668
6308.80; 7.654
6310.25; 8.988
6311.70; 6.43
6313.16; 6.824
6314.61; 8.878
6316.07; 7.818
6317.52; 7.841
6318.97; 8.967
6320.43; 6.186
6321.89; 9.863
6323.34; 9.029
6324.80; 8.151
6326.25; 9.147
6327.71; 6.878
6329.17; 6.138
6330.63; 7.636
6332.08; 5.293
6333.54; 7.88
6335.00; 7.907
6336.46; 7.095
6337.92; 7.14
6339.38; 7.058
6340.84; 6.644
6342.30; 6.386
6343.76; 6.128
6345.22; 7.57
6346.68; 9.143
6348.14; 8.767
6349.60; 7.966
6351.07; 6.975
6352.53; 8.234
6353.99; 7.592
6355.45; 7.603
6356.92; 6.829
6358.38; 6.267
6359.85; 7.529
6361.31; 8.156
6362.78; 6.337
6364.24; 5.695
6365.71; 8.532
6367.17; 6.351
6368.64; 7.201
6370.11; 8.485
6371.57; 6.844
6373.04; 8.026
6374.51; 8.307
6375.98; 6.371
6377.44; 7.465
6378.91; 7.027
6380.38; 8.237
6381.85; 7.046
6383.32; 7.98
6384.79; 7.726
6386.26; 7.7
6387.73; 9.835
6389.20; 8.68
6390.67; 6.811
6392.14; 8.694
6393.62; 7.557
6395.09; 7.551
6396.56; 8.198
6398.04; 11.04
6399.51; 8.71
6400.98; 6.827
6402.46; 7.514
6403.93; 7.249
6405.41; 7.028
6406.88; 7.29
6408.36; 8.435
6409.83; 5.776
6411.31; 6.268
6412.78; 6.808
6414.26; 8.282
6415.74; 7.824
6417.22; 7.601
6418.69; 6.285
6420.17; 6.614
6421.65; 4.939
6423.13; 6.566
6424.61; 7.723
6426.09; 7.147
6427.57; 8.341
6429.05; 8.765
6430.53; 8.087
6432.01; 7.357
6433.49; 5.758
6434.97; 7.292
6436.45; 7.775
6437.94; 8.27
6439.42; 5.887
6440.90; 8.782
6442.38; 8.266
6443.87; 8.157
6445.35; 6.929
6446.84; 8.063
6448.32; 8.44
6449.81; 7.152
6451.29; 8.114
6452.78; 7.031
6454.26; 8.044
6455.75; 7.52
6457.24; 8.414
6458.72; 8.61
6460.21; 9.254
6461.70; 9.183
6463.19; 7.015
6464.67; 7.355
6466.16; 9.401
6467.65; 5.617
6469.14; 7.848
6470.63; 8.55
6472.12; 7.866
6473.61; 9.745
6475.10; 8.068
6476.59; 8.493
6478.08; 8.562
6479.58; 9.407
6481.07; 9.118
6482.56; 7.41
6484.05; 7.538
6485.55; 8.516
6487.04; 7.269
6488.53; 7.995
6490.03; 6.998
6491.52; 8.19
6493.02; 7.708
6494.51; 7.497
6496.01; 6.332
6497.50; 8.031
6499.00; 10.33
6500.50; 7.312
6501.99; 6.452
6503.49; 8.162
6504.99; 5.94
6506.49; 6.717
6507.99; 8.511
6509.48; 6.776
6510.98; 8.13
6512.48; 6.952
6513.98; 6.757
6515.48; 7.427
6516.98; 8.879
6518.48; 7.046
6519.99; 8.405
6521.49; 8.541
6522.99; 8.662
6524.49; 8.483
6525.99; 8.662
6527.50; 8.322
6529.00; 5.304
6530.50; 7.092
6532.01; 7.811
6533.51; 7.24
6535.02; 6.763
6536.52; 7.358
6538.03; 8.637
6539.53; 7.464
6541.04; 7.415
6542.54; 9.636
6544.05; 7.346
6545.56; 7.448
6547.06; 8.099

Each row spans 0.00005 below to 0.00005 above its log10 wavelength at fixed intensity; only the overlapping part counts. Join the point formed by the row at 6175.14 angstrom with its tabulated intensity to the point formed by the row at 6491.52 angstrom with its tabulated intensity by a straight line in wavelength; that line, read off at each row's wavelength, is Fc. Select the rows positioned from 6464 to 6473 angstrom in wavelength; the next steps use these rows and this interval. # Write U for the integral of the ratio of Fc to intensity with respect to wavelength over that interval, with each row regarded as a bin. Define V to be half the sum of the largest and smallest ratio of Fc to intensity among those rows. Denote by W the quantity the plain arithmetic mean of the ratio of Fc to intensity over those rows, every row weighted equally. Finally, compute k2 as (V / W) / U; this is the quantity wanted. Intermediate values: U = 9.7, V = 1.17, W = 1.08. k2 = 0.11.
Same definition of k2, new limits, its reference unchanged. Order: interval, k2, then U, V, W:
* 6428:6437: 0.11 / 10.0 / 1.18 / 1.11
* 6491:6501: 0.09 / 10.5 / 1.04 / 1.05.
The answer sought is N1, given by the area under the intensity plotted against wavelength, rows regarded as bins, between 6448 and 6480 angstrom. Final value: 261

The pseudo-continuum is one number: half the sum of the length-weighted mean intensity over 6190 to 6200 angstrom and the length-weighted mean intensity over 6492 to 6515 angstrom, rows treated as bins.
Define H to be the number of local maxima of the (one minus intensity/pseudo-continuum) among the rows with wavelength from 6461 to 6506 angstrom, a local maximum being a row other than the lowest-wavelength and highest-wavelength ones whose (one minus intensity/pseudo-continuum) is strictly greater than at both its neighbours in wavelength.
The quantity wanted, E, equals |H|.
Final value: 9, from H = 9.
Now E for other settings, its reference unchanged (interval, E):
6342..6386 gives 10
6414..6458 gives 9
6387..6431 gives 8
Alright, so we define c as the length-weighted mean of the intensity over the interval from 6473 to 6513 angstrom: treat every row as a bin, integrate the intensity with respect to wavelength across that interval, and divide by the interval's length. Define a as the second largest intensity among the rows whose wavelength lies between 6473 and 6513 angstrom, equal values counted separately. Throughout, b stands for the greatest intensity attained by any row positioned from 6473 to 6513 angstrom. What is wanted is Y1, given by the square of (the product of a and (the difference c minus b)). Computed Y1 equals 581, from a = 9.745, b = 10.33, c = 7.86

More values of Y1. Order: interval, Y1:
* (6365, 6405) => 988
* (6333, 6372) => 248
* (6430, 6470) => 229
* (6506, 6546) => 294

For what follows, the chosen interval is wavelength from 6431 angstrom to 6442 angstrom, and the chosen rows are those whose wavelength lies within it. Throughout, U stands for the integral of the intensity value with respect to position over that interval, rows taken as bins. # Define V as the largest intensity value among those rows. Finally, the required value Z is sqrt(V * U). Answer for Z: 26.7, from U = 81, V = 8.782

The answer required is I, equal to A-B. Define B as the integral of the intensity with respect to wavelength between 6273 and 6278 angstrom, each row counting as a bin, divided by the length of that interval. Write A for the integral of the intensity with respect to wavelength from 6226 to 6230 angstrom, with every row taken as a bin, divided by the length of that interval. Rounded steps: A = 7.66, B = 6.8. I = 0.9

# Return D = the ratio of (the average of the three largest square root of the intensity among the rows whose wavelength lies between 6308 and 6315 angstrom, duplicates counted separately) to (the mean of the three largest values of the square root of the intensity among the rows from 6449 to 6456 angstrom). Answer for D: 1.04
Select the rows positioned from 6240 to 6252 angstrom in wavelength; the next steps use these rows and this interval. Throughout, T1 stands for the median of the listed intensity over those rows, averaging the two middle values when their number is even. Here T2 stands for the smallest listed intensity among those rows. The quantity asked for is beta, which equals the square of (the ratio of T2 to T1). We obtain 0.82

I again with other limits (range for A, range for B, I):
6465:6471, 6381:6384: 0.2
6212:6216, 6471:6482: -2.0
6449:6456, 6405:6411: 0.5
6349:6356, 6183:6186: 0.7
